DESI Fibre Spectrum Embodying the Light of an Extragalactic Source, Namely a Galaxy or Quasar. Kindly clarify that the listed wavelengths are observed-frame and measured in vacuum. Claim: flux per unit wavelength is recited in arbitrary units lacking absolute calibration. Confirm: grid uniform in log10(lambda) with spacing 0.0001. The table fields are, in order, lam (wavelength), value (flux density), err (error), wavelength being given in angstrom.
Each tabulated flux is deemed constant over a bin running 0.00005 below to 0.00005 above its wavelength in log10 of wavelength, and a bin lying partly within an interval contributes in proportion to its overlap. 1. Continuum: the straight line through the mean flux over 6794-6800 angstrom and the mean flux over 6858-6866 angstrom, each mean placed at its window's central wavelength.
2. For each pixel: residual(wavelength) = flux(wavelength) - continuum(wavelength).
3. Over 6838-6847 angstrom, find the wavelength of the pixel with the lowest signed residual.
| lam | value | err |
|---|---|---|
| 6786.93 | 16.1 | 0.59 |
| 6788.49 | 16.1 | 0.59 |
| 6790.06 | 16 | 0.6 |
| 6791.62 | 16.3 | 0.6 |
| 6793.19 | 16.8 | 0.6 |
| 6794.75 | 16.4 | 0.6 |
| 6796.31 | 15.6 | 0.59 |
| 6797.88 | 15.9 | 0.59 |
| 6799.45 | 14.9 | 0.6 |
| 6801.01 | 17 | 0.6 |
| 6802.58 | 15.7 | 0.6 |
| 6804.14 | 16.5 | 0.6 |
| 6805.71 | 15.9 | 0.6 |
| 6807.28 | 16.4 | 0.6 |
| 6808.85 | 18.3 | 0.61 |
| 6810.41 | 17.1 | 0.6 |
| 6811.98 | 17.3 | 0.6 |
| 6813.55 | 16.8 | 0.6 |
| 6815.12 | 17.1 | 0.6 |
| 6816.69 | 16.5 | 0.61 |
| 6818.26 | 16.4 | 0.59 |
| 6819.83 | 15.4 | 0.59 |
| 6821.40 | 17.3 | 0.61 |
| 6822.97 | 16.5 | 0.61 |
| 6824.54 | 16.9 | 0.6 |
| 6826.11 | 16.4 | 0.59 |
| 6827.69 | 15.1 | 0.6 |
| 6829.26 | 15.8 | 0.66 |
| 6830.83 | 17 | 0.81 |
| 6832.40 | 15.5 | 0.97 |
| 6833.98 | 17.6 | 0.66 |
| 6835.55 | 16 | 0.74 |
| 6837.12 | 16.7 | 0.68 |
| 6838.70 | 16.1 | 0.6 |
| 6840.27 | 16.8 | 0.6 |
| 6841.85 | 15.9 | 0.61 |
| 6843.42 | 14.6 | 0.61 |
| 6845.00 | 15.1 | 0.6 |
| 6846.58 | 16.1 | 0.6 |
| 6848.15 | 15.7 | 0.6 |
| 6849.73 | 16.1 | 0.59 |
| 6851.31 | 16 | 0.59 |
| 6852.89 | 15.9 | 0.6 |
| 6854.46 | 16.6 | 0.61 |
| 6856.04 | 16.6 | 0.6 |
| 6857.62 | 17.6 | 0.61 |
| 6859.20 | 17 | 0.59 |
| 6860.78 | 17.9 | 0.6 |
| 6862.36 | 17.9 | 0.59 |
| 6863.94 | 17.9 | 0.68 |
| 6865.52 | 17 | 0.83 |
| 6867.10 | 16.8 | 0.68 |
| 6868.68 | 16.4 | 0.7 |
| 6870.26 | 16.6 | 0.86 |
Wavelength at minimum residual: 6843.42 angstrom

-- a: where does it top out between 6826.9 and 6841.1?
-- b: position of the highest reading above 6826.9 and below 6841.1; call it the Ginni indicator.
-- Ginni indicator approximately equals 6833.98 angstrom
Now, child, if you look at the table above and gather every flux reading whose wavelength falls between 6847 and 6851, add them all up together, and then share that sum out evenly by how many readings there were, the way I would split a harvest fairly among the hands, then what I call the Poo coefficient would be 15.9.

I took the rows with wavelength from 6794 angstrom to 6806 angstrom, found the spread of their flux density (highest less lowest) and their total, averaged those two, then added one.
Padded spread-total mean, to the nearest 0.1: 66.0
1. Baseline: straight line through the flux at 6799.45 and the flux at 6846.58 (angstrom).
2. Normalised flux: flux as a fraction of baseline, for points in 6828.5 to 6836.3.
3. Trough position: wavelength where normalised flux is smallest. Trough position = 6832.40 angstrom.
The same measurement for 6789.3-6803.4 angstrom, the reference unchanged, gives 6799.45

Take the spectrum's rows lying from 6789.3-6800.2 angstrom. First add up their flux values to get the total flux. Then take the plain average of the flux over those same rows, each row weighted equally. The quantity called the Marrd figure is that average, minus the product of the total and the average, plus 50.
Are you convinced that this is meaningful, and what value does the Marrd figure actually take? -1723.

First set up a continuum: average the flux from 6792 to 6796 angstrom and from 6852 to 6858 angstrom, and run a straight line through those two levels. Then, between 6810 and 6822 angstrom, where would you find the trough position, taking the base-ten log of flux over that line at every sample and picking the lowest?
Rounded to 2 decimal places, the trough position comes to 6819.83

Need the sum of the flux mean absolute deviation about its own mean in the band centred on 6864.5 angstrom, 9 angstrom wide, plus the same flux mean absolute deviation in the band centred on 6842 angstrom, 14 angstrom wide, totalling 1.09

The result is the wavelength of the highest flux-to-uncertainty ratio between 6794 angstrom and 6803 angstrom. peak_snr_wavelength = 6801.01 angstrom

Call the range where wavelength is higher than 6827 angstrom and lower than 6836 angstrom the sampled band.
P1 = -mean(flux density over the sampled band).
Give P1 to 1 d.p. -16.2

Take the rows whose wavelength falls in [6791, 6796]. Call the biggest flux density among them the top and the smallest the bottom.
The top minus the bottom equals 0.5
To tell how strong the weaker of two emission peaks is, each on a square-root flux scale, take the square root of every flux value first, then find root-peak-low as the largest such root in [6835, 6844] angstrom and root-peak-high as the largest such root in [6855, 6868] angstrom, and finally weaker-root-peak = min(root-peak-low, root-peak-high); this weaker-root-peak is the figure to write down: 4.10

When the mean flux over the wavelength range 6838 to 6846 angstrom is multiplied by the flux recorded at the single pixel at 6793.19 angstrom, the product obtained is 264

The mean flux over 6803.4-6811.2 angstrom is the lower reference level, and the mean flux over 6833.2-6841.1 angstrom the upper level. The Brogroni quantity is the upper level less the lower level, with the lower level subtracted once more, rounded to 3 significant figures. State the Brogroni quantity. -17.0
